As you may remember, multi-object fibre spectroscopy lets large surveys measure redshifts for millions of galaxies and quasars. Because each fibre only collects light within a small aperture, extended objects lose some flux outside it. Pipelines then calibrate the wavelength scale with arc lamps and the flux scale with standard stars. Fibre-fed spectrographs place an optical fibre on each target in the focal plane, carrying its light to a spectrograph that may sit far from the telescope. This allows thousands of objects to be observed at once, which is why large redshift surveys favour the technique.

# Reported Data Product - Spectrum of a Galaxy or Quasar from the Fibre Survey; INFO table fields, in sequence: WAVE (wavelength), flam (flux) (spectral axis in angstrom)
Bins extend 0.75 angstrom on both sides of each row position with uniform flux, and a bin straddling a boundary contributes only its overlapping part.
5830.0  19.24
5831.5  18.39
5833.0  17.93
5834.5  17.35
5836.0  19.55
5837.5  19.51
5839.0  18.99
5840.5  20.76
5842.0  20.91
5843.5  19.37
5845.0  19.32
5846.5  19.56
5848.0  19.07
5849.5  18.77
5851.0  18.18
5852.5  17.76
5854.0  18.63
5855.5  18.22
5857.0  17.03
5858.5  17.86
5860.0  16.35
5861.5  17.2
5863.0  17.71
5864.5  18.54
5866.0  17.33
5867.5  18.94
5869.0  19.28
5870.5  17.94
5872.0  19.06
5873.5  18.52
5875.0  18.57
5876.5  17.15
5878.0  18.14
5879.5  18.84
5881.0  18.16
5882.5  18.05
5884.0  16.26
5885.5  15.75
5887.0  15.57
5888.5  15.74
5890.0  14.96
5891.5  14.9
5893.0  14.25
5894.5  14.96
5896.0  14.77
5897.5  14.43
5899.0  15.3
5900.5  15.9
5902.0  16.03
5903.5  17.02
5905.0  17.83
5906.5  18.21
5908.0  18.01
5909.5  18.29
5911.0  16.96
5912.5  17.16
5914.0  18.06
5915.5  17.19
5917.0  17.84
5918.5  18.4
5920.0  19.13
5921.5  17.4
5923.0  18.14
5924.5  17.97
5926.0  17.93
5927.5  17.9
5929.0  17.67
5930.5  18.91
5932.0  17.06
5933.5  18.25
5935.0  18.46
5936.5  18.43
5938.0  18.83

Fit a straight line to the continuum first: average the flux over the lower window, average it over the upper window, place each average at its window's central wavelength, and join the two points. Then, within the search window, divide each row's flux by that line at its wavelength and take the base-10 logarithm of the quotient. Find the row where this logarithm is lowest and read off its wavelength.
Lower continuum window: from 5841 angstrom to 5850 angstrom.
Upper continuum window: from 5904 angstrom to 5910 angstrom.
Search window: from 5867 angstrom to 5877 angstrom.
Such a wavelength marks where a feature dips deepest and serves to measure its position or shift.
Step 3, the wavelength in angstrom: 5876.5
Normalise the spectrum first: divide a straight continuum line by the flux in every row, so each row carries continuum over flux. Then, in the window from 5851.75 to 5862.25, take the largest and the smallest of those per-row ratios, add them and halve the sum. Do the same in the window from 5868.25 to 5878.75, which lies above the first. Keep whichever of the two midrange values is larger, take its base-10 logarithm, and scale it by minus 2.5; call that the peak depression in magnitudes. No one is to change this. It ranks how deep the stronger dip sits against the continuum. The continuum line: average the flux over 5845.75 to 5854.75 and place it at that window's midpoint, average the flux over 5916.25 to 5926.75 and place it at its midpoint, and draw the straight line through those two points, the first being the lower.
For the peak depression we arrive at -0.07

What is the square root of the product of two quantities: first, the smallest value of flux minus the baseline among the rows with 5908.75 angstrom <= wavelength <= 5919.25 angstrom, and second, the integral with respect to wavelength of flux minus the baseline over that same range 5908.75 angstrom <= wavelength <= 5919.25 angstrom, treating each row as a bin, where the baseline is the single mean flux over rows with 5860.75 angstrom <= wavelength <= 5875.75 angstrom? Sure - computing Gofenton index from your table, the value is 2.9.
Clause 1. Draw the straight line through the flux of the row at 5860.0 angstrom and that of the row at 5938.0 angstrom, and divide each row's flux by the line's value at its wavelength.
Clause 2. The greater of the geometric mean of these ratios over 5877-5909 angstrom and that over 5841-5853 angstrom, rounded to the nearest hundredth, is 1.20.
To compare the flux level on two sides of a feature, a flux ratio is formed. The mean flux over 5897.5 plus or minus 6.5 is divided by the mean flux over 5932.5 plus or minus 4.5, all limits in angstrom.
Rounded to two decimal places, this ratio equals 0.84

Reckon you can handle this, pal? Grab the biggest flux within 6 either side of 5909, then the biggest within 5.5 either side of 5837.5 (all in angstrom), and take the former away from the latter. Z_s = 2.6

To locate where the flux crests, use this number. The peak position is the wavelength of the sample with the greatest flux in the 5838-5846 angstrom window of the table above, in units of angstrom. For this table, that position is 5842.0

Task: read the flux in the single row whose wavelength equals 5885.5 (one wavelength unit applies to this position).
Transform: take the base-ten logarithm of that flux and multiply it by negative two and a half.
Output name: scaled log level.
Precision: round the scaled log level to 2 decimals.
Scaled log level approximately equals -2.99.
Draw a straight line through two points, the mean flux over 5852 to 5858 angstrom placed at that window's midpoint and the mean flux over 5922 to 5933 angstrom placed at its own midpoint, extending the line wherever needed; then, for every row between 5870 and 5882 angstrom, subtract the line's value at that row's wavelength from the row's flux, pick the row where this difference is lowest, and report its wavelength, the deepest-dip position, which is 5876.5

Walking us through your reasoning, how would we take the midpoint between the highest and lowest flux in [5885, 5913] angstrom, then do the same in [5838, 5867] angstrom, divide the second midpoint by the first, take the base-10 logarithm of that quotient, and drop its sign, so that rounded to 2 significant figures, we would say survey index 0.059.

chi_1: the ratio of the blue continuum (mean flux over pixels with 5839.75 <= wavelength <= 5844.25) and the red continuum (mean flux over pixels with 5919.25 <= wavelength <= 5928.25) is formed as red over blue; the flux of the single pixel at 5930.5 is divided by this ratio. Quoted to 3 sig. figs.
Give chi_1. 21.3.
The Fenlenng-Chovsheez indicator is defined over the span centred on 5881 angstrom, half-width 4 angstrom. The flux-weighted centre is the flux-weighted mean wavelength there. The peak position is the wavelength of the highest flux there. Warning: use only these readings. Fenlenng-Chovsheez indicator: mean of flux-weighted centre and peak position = 5880.2 angstrom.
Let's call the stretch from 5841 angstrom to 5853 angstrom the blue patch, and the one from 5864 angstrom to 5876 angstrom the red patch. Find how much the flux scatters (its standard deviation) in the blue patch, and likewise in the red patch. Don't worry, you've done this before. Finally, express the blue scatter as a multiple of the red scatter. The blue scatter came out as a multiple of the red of 1.5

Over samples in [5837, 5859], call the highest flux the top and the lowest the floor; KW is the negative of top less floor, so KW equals -3.9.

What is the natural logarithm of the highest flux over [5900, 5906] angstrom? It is 2.88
